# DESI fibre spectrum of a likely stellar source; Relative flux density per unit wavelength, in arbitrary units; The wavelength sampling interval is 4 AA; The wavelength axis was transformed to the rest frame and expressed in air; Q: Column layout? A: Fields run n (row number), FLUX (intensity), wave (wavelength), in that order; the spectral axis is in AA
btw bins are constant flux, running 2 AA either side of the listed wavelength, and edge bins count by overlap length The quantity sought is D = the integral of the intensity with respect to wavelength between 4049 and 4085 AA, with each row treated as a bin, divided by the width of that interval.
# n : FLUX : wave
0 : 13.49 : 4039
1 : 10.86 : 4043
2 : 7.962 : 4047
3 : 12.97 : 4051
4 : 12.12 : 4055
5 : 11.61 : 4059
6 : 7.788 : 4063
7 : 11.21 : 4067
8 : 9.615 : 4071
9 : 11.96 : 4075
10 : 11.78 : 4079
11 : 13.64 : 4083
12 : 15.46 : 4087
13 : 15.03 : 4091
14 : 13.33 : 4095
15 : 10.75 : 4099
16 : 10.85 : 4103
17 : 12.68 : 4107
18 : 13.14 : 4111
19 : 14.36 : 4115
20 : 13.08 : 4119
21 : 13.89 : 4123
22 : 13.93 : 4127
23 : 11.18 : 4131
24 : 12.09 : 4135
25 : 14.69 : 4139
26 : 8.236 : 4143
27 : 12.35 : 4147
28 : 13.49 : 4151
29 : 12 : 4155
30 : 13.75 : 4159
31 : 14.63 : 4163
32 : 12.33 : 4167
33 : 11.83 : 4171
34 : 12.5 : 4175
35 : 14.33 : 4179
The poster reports 11.4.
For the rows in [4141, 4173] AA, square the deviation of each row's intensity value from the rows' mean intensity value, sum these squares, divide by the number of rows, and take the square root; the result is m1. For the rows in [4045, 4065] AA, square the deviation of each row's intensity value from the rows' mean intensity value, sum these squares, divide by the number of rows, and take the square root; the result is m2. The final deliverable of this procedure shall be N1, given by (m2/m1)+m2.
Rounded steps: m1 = 1.79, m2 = 2.18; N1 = 3.4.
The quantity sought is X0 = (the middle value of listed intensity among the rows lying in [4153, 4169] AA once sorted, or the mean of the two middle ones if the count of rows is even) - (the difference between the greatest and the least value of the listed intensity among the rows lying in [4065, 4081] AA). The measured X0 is 10.7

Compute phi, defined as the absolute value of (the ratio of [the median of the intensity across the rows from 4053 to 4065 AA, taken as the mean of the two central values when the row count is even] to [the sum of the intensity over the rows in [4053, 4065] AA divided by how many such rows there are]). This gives 1.11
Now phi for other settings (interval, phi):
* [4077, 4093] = 1.03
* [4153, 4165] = 1.02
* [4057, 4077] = 1.07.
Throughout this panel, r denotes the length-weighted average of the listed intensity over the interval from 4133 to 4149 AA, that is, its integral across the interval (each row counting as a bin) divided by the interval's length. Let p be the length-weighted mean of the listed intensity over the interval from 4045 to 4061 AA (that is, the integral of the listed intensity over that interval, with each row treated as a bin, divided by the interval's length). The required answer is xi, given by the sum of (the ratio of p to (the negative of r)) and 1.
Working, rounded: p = 11.2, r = 11.8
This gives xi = 0.06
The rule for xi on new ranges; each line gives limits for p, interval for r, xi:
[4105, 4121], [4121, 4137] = -0.04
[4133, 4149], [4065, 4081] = -0.06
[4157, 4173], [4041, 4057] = -0.20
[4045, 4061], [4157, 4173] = 0.15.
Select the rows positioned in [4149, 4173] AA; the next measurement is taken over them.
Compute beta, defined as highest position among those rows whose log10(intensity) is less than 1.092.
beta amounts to 4171 AA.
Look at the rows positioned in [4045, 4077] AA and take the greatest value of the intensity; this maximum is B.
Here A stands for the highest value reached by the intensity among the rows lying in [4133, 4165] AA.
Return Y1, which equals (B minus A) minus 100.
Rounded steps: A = 14.69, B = 12.97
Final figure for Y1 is -101.7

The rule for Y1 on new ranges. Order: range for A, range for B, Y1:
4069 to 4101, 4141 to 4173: -100.8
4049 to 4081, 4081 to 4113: -97.5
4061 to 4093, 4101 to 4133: -101.1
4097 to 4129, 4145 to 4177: -99.7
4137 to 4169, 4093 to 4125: -100.3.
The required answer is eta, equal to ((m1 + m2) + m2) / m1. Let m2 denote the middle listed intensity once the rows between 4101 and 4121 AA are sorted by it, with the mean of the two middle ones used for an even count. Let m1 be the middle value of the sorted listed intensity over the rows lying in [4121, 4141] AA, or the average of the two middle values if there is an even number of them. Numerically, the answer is 2.9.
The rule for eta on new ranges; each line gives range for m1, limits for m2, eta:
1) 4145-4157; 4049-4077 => 2.9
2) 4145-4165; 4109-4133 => 3.0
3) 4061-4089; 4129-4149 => 3.1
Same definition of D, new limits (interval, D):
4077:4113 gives 13.0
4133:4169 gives 12.6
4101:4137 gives 12.8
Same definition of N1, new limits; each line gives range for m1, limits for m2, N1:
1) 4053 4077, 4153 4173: 1.8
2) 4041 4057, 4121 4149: 3.1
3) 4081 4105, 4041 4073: 2.7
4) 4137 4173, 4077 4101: 2.6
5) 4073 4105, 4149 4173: 1.6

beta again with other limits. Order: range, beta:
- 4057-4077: 4075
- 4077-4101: 4099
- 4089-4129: 4103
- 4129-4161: 4155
